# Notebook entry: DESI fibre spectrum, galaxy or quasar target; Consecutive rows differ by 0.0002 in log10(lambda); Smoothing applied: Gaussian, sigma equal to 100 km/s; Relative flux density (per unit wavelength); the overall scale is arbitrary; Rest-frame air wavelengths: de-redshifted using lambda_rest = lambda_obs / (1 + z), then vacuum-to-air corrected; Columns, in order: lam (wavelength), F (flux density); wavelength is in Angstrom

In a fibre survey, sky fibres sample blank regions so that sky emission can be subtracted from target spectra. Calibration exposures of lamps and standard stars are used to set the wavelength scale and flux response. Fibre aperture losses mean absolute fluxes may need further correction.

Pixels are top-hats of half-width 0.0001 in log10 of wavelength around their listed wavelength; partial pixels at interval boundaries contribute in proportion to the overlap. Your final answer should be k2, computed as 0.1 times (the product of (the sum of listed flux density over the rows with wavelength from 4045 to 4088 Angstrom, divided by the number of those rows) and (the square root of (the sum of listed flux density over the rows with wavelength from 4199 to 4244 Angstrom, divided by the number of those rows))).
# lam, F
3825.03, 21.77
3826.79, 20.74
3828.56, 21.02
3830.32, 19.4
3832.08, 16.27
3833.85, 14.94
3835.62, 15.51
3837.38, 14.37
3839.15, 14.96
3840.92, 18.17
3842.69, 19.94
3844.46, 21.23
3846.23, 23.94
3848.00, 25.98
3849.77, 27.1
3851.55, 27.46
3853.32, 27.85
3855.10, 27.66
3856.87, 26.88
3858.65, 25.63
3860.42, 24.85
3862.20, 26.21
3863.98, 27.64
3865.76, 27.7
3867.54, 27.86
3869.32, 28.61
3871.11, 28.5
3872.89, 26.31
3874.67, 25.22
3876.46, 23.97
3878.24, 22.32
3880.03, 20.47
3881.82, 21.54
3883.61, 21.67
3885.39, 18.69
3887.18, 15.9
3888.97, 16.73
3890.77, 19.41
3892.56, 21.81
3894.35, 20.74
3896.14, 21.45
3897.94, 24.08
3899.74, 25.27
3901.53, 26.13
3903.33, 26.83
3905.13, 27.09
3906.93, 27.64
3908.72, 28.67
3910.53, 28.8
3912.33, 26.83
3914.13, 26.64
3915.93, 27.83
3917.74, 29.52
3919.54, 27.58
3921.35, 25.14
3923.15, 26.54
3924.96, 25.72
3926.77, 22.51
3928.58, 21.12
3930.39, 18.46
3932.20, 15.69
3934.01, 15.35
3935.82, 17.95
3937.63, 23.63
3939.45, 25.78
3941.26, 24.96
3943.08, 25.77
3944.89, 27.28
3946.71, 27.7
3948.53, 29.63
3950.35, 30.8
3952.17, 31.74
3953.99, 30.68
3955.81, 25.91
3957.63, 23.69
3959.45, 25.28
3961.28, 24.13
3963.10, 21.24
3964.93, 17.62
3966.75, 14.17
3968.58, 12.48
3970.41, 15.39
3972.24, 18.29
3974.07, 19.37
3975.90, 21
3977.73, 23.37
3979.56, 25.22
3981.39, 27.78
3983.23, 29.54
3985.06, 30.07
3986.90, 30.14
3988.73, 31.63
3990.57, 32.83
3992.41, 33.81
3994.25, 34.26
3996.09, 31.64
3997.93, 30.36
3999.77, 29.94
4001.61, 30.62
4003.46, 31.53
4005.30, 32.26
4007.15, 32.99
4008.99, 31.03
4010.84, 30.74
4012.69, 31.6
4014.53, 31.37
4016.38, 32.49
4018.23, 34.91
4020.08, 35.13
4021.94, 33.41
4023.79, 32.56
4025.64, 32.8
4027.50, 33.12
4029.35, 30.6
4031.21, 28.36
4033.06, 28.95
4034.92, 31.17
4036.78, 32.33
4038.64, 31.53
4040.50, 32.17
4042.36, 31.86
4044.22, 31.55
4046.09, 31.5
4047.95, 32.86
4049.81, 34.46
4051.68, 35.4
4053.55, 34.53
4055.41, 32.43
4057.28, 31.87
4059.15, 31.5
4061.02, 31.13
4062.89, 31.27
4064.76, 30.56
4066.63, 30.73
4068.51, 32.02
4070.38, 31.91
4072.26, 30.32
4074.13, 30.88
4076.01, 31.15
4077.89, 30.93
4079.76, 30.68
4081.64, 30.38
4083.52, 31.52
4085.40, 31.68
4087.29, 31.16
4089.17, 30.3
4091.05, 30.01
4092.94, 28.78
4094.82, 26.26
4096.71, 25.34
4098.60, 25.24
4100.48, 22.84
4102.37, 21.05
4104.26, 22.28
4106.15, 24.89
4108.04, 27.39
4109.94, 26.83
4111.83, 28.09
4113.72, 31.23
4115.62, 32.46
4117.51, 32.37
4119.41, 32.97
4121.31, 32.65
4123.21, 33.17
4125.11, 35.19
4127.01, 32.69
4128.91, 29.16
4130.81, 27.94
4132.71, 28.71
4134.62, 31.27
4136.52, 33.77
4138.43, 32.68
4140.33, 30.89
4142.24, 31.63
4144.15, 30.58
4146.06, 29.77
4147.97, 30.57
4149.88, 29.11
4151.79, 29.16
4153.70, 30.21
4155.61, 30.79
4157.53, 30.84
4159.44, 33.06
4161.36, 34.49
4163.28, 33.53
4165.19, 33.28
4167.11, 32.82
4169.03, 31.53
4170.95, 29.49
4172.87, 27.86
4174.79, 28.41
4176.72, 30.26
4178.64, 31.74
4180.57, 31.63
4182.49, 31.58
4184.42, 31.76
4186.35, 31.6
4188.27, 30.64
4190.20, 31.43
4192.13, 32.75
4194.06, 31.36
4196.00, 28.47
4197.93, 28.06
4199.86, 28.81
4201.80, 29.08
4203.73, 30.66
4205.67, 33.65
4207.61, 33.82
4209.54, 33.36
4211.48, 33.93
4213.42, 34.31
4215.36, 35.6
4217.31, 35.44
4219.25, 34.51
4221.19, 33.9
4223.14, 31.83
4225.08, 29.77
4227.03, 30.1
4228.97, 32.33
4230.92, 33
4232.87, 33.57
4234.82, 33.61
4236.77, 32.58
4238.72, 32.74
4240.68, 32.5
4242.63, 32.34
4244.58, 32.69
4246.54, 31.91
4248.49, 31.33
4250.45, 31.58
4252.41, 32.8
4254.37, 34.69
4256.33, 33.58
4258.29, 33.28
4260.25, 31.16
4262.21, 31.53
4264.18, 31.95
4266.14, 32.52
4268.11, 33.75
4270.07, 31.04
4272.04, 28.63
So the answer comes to 18.2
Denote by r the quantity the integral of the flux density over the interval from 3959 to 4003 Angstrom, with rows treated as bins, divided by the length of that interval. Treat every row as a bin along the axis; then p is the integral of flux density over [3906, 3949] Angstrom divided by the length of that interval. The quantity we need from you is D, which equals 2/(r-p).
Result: 2.9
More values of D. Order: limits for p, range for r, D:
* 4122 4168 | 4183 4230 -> 4.1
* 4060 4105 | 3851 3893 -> -0.4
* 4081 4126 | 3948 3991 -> -0.5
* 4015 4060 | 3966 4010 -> -0.4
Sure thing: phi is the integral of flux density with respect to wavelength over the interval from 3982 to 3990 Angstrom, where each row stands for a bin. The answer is 243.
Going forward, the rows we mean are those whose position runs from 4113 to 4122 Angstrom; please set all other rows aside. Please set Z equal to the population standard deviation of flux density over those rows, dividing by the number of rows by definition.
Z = 0.59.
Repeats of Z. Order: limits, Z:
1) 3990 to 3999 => 1.43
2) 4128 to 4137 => 2.11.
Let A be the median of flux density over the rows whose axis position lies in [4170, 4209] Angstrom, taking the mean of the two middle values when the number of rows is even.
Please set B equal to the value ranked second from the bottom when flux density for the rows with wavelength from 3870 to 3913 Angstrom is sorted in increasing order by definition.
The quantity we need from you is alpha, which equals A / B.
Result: 1.85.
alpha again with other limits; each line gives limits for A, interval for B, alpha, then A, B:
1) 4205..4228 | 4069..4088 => 1.11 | 34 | 30.38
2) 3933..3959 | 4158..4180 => 0.91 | 26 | 28.41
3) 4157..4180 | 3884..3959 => 2.02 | 32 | 15.69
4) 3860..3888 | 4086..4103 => 1.10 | 25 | 22.84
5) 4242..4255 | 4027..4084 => 1.12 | 32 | 28.95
